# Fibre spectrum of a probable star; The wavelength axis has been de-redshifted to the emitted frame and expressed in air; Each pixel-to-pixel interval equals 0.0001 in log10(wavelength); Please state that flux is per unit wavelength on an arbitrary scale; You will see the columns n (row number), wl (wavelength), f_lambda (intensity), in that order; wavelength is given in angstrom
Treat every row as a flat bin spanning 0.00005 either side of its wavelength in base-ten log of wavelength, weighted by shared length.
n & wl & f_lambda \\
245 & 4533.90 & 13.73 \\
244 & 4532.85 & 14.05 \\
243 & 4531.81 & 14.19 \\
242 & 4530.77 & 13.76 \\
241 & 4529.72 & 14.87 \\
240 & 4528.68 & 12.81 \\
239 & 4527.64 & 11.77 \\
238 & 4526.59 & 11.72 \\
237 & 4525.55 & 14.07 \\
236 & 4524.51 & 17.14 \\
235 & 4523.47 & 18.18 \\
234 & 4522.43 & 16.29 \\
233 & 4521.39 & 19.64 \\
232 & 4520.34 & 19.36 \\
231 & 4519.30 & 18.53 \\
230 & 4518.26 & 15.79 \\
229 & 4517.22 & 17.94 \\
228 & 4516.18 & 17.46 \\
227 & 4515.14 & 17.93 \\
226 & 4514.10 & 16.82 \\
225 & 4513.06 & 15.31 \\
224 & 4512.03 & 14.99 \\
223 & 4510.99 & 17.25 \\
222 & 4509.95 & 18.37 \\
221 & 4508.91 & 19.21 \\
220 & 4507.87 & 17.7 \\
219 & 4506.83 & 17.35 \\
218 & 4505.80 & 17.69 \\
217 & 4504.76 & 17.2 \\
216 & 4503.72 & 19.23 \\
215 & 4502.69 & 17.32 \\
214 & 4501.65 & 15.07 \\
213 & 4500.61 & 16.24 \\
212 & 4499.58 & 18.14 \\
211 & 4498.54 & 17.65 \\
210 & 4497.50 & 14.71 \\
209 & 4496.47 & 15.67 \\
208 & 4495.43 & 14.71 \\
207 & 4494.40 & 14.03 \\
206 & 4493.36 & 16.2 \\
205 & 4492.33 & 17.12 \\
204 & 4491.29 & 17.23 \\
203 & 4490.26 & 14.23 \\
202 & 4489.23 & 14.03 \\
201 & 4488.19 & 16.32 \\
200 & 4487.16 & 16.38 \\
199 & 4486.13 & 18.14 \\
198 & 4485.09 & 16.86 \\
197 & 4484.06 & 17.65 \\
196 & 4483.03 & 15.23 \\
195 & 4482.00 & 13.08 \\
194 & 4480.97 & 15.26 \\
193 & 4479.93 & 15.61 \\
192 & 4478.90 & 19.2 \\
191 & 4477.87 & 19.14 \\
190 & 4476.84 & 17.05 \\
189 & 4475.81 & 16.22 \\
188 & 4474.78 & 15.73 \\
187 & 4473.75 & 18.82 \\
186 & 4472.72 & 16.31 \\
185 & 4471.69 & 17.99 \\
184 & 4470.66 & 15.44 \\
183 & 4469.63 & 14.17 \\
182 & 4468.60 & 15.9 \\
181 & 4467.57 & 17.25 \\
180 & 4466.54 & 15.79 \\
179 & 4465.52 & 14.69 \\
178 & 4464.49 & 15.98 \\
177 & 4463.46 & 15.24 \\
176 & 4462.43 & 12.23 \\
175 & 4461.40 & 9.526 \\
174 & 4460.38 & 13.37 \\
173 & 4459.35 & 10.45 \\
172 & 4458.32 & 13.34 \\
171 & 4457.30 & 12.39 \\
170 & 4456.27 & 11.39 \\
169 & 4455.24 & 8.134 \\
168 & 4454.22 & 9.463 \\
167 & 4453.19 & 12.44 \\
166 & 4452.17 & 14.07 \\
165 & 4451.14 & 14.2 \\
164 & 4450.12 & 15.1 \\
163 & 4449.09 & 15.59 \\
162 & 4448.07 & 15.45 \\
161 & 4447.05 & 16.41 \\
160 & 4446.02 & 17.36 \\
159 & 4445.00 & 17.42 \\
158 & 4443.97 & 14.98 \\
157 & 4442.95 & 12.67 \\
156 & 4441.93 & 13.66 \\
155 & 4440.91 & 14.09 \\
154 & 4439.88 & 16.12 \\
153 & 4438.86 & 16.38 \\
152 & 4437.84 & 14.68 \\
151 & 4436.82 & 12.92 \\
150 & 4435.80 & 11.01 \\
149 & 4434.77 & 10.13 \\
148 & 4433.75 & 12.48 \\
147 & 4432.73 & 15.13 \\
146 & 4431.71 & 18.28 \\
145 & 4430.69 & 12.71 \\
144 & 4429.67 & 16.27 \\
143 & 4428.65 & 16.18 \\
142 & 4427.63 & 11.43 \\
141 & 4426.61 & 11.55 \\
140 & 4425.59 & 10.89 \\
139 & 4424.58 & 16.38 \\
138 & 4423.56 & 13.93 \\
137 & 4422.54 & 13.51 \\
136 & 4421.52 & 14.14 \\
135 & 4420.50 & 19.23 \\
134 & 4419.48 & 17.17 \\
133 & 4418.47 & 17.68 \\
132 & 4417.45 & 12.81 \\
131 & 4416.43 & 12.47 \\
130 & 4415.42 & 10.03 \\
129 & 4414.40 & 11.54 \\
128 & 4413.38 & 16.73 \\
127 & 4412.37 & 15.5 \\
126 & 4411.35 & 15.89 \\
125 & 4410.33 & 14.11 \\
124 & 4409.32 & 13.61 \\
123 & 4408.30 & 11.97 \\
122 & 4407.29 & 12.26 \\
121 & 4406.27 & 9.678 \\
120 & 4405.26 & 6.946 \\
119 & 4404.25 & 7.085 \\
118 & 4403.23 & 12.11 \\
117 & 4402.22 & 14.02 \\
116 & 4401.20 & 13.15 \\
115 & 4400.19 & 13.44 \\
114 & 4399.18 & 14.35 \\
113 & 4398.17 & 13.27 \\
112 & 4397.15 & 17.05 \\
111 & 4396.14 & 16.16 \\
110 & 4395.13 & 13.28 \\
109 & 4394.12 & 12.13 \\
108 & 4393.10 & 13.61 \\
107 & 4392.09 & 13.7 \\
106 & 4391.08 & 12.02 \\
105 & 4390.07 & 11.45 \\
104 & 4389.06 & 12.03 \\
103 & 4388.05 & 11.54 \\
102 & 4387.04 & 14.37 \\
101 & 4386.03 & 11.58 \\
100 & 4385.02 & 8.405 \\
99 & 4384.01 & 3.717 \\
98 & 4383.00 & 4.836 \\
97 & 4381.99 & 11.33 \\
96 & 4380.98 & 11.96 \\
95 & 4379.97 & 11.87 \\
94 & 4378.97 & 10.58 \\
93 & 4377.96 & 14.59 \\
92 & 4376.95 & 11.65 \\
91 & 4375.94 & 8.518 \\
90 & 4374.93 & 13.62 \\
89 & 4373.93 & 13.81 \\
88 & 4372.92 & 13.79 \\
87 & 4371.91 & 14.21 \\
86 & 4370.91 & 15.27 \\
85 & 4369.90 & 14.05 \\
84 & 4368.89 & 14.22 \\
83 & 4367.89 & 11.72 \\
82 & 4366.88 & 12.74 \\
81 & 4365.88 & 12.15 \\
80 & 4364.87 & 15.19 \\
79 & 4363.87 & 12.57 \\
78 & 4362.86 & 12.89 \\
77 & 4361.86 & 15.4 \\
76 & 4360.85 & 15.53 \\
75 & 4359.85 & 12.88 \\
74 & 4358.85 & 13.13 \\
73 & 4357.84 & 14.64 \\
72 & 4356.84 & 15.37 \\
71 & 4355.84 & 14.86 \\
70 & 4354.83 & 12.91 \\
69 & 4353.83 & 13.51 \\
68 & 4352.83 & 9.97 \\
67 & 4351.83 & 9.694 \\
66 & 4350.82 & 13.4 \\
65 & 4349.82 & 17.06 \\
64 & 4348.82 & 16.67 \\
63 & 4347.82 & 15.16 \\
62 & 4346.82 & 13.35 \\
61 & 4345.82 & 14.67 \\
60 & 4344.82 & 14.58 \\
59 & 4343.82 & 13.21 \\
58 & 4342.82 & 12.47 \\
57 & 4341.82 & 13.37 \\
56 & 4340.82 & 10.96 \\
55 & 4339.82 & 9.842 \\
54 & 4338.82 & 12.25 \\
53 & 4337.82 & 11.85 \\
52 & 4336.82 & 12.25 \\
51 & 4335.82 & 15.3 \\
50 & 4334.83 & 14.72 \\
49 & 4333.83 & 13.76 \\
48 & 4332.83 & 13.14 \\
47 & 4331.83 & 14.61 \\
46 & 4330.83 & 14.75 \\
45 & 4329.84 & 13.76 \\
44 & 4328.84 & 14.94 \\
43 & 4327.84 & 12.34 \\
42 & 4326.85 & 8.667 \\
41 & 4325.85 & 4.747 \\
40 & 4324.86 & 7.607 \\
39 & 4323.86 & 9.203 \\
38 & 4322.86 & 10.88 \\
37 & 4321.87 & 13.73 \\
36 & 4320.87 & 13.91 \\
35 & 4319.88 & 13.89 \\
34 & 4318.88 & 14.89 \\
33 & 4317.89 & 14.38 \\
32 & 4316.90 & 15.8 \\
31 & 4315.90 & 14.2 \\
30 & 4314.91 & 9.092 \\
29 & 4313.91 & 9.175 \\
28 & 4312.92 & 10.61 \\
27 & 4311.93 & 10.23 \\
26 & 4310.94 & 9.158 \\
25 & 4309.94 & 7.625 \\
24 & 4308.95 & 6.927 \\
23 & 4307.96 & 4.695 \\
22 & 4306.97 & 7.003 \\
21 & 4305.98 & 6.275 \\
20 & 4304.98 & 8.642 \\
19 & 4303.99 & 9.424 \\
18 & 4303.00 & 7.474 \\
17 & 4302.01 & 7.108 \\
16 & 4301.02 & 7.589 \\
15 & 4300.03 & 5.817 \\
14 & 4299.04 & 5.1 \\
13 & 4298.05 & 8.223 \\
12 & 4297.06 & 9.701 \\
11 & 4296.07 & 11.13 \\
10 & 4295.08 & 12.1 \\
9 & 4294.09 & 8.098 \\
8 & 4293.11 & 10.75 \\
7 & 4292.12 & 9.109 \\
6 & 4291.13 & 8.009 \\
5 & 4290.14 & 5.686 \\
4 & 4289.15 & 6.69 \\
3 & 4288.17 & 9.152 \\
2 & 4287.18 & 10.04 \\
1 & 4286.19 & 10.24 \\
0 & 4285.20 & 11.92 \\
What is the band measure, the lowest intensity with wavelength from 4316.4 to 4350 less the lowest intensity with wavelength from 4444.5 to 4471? -3.4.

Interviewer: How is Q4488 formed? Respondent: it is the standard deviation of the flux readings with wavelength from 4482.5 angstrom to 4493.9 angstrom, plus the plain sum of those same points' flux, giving 181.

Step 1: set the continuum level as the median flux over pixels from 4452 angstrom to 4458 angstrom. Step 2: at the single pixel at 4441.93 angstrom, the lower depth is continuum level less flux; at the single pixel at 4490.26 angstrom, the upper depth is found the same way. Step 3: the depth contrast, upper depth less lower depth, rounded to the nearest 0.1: -0.6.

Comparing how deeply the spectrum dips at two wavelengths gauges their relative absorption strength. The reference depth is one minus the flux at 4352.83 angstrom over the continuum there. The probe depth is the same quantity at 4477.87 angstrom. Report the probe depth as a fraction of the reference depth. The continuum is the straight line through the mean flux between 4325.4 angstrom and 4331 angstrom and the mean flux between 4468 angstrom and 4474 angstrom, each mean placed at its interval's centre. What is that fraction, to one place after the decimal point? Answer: -0.8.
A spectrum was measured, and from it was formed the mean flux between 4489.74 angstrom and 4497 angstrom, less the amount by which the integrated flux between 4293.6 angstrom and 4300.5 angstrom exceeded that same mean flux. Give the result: -28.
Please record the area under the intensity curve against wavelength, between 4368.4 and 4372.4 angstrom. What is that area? 58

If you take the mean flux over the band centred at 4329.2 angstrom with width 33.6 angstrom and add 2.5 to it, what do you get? 15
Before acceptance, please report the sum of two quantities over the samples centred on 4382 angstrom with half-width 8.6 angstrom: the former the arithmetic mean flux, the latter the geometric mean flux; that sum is 21.3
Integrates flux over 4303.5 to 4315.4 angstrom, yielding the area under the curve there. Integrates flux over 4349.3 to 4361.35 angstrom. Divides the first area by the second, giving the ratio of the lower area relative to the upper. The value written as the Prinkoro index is 0.60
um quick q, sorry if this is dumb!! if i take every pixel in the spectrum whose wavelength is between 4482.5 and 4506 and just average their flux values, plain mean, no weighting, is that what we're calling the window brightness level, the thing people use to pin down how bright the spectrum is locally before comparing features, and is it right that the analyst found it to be 16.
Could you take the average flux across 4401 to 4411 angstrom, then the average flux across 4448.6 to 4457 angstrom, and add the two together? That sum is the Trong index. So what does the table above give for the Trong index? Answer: 24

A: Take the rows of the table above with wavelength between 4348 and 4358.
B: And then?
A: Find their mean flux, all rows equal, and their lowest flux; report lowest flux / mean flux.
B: 0.70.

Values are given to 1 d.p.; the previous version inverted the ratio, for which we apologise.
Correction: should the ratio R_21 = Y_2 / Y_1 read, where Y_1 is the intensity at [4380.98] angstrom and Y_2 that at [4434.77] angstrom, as 0.8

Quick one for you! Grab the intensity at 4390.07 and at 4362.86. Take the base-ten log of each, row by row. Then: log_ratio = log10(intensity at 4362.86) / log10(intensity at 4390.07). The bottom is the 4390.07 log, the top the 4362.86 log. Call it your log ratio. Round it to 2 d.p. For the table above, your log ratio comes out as 1.05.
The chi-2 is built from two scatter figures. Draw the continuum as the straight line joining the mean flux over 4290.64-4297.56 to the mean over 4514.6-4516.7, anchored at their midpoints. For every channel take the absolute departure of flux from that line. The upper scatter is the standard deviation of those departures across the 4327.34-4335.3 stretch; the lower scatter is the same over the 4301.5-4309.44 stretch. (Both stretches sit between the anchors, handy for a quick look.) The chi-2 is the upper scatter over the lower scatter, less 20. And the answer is -19.4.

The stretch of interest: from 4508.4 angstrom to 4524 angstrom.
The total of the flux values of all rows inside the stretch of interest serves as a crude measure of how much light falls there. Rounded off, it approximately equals 263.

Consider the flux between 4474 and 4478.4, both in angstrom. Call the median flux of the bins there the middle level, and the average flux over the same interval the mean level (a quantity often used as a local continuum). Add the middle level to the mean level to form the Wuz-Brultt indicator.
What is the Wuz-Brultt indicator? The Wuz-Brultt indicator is 34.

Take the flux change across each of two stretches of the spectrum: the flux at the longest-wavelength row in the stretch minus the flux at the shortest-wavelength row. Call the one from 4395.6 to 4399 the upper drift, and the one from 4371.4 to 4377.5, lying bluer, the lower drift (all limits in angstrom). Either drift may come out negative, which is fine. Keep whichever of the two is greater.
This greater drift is -2.6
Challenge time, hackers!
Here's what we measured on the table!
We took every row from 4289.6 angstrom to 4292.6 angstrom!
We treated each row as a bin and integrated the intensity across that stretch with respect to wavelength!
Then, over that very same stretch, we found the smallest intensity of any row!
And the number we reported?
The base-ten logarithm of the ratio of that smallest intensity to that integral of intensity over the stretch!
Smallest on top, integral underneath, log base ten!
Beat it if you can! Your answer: -0.60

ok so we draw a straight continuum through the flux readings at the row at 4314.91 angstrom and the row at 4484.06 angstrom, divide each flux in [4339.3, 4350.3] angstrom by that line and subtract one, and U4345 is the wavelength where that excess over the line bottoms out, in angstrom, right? 4339.82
